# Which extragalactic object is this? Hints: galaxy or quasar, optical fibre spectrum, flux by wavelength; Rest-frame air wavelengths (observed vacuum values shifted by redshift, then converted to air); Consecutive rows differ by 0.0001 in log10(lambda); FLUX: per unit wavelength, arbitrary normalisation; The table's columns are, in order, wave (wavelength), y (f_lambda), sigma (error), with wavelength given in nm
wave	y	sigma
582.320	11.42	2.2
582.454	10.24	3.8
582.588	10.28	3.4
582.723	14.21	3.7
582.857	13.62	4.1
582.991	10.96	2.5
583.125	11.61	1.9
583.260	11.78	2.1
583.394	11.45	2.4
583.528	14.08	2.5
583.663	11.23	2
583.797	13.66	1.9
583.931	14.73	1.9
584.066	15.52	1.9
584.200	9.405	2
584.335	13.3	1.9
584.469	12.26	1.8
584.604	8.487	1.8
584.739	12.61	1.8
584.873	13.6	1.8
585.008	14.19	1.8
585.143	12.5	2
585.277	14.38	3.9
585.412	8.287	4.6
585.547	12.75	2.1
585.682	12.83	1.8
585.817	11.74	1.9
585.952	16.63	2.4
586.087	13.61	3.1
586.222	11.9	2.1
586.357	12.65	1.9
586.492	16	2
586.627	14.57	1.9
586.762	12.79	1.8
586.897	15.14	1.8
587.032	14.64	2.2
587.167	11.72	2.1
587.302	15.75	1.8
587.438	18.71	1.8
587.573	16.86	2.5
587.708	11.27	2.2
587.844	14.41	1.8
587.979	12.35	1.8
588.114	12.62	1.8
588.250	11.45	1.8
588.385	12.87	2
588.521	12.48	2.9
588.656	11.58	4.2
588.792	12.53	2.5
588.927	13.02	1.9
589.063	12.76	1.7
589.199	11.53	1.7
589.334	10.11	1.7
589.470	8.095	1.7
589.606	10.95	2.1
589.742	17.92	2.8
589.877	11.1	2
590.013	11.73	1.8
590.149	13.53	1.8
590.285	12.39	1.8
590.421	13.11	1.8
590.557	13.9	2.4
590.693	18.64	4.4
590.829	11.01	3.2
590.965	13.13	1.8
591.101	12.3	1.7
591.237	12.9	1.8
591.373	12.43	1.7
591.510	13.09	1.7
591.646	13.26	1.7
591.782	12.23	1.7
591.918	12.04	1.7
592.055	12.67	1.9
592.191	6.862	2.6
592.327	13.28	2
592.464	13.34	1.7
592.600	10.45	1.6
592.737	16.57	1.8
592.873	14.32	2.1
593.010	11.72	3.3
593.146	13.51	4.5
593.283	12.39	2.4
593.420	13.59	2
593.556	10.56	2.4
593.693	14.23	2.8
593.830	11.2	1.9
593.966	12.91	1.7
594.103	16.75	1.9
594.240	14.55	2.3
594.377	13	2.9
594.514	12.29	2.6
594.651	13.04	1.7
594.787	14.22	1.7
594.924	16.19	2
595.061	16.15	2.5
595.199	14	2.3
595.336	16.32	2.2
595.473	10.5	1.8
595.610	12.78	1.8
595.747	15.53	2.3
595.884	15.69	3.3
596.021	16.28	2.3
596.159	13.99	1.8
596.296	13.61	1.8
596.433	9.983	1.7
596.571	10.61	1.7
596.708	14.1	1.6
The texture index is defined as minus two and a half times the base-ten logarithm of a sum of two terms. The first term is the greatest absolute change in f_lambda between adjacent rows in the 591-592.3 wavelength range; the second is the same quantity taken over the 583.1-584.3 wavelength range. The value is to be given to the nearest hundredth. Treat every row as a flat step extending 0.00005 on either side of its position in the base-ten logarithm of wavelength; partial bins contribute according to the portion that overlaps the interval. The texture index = -2.69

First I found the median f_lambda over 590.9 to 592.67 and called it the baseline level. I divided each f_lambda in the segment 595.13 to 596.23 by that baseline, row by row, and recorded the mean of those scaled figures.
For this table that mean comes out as 1.14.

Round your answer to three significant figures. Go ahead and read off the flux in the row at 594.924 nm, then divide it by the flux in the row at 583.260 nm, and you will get 1.37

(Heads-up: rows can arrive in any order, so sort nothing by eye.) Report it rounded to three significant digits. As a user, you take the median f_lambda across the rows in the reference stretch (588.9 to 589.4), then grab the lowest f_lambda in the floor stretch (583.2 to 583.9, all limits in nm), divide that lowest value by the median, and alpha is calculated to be 0.925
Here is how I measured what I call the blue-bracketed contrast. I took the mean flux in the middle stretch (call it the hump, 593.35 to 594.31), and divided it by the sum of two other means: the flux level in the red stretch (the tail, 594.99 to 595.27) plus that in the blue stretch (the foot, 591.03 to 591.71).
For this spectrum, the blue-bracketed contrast 0.481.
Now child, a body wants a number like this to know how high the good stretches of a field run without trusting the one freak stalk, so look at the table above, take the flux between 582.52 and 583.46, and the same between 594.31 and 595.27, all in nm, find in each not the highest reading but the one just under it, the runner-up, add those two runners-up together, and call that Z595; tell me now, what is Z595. 29.8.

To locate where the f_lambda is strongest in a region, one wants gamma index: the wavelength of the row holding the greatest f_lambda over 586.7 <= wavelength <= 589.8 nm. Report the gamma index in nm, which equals 587.438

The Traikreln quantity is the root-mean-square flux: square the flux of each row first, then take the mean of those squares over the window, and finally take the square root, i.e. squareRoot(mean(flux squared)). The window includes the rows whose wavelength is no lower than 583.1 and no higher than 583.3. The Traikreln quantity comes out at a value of 11.7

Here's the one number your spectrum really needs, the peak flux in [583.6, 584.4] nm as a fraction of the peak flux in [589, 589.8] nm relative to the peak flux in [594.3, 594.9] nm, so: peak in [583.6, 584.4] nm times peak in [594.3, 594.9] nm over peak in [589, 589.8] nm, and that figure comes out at 12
